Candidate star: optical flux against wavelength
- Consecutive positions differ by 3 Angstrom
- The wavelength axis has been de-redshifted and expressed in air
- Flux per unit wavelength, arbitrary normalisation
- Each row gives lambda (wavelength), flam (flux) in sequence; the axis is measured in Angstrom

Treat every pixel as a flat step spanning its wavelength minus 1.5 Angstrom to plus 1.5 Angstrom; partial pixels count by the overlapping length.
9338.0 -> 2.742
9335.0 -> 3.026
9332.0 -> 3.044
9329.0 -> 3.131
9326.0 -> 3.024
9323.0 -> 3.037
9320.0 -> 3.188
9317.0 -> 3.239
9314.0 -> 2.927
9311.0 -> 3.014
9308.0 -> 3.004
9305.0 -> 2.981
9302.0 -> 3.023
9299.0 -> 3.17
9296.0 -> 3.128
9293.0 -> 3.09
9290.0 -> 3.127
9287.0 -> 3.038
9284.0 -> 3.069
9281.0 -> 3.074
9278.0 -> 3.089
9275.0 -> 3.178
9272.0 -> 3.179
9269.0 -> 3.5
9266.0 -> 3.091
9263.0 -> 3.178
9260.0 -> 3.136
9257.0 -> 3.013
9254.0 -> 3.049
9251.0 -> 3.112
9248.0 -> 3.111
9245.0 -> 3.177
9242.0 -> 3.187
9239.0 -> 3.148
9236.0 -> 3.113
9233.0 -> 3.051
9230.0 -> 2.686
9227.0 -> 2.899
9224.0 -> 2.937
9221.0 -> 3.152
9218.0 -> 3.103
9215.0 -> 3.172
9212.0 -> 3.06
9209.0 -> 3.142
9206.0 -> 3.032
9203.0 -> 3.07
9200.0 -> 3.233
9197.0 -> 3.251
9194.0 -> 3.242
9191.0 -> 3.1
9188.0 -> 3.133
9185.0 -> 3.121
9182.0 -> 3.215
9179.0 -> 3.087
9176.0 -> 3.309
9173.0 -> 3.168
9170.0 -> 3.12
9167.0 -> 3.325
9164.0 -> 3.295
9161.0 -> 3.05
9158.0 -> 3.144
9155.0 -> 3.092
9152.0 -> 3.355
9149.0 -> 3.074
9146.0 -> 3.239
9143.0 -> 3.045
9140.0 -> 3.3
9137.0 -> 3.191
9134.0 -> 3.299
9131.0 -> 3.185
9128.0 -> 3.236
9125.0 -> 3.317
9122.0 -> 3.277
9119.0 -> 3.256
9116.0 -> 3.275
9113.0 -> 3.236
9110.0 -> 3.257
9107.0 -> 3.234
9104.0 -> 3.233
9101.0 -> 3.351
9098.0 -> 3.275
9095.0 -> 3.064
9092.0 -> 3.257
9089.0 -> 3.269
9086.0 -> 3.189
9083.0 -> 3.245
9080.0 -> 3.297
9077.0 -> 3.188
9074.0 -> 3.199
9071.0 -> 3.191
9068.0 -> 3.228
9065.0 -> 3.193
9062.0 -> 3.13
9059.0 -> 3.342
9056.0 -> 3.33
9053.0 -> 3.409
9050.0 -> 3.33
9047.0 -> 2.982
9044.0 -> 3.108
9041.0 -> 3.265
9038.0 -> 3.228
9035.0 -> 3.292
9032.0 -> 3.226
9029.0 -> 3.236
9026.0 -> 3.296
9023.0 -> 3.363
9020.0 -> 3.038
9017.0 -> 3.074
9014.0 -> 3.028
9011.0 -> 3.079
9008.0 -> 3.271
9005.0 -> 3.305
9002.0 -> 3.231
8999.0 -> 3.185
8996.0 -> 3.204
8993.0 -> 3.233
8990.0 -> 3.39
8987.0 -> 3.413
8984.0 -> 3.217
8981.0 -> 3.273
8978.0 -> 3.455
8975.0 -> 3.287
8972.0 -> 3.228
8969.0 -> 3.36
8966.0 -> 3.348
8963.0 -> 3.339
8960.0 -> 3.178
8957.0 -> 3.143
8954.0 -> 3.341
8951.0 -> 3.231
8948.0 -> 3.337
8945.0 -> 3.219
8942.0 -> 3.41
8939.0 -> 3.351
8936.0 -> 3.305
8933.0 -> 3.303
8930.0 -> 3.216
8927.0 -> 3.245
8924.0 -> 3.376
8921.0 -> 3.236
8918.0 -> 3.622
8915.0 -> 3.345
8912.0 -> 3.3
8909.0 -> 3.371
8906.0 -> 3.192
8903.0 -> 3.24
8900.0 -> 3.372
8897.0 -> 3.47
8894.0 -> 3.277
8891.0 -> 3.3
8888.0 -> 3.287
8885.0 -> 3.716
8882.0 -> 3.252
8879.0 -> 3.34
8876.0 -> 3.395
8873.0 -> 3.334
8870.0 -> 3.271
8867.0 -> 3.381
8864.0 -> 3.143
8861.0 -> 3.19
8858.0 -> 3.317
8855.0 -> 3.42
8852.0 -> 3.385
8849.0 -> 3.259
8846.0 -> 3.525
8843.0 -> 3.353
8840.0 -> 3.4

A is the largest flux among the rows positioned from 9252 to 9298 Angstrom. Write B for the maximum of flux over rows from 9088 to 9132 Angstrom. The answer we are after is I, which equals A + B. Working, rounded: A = 3.5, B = 3.351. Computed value 6.9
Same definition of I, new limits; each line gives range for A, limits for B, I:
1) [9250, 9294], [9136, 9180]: 6.9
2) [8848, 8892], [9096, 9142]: 7.1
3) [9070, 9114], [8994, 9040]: 6.7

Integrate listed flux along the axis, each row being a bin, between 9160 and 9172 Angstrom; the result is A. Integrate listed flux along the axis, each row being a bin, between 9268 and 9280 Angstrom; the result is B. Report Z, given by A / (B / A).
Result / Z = 38.2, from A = 38.4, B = 38.6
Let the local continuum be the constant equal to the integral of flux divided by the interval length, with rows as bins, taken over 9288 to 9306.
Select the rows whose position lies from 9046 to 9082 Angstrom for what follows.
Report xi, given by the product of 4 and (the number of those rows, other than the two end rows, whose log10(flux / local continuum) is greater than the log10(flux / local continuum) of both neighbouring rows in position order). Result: 16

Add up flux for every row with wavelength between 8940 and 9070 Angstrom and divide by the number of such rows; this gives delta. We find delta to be 3.25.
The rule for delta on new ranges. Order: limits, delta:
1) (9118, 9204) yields 3.20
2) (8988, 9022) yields 3.19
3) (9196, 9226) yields 3.12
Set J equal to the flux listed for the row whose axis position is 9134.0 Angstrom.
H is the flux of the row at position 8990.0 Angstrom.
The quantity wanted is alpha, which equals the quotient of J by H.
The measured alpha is 0.97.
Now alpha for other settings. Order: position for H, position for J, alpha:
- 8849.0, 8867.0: 1.04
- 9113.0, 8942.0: 1.05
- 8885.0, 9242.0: 0.86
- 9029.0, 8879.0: 1.03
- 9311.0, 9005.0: 1.10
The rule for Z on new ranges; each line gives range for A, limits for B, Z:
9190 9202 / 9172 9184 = 38.6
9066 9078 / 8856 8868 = 37.7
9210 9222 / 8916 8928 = 34.7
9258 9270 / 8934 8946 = 37.1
